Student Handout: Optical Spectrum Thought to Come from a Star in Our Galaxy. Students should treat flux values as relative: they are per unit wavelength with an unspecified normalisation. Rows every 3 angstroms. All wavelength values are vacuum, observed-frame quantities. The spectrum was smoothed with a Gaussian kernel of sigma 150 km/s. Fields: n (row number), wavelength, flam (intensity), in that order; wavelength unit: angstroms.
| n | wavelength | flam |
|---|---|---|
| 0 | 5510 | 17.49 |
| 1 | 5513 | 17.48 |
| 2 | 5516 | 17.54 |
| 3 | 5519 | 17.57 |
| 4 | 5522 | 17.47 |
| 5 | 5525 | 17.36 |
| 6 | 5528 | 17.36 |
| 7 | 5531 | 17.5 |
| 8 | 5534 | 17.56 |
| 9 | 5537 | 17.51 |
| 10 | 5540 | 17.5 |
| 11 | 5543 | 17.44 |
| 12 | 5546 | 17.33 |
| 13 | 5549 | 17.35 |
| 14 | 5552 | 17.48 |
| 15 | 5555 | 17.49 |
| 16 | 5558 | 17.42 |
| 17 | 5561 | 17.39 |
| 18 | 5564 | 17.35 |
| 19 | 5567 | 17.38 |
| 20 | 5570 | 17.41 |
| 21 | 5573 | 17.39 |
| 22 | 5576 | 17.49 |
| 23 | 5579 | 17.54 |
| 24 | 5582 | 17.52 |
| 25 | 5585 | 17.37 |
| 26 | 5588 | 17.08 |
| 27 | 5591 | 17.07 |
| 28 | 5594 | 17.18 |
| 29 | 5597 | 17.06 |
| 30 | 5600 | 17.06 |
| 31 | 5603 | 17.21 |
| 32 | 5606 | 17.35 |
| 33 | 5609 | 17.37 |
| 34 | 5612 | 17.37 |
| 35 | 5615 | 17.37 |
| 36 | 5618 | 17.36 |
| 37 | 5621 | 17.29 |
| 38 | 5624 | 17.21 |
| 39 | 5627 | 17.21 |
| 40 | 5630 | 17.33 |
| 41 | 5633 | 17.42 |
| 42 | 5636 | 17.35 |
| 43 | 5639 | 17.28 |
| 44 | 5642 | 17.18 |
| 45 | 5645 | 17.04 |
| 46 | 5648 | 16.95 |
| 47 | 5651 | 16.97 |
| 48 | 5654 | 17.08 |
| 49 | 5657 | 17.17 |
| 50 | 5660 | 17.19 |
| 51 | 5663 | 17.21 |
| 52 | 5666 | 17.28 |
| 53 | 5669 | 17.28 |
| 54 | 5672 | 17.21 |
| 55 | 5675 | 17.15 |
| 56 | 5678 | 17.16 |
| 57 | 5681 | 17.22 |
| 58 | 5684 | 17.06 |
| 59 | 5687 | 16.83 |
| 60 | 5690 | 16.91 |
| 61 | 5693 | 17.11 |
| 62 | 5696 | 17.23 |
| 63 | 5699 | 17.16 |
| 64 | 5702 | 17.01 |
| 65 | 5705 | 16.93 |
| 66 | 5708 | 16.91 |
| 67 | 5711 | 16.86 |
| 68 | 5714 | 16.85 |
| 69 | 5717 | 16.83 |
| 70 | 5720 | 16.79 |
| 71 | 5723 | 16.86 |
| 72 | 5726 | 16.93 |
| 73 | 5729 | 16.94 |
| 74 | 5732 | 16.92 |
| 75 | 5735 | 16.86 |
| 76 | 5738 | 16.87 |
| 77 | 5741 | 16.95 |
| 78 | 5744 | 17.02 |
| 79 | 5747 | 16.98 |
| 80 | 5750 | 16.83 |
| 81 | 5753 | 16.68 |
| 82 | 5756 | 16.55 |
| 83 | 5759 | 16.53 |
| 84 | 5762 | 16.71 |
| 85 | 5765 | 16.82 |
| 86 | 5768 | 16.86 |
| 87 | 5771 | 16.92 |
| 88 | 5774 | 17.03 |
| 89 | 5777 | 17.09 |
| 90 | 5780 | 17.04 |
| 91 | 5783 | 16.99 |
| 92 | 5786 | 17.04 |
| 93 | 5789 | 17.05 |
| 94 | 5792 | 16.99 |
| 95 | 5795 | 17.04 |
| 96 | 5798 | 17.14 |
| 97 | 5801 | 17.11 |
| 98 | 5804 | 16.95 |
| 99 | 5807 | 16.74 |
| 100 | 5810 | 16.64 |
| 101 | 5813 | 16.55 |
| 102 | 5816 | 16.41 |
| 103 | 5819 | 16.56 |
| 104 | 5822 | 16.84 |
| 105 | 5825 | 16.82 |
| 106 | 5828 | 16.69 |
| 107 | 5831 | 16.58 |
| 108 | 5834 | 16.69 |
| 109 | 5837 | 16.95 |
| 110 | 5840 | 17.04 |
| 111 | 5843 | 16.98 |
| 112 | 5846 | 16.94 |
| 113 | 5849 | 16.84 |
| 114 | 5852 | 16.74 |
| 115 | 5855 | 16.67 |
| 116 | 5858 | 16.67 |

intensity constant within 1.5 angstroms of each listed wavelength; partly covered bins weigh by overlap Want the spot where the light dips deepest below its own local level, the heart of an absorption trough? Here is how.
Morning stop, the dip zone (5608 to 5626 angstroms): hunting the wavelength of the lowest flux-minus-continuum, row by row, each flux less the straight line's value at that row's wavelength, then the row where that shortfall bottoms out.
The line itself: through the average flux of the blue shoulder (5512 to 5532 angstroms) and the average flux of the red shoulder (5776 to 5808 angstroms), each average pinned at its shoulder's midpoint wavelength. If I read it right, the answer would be 5624 angstroms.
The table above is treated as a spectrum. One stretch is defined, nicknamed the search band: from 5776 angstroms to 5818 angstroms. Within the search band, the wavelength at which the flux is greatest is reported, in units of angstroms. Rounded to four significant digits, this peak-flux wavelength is 5798 angstroms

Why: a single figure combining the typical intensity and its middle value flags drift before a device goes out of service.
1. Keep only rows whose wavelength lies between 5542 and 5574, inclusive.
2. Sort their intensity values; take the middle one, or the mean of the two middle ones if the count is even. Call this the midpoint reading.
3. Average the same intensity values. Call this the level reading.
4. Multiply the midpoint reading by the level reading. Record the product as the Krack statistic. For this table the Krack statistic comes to 303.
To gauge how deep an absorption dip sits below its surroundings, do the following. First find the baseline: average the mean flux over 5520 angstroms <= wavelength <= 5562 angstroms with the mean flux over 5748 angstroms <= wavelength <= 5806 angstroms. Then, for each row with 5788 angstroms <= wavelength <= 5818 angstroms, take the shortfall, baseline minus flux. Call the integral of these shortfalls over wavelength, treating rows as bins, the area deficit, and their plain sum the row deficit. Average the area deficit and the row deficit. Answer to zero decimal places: 6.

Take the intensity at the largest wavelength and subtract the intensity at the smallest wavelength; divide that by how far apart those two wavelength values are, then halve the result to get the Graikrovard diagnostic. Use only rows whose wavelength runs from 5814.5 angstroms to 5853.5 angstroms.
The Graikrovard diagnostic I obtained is 0.0046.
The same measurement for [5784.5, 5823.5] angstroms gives -0.0028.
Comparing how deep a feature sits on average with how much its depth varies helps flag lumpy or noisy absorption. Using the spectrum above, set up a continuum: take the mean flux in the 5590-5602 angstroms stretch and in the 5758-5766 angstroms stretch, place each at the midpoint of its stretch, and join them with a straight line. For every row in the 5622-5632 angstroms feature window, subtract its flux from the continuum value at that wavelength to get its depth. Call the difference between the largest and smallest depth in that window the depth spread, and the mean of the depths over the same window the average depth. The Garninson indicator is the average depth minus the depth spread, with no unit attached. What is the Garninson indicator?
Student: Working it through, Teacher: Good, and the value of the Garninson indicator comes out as -0.37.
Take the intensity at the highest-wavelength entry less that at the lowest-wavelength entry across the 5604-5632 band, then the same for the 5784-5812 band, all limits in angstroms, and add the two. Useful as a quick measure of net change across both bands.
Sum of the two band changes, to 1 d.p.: -0.4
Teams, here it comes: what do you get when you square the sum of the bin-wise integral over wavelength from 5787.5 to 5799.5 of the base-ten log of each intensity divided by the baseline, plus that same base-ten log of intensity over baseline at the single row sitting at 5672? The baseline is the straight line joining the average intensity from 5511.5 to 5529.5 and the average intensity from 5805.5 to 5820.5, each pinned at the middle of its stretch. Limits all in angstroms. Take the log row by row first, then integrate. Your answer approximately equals 0.018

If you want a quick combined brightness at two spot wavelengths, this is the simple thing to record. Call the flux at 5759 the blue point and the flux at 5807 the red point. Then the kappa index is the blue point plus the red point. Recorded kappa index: 33.3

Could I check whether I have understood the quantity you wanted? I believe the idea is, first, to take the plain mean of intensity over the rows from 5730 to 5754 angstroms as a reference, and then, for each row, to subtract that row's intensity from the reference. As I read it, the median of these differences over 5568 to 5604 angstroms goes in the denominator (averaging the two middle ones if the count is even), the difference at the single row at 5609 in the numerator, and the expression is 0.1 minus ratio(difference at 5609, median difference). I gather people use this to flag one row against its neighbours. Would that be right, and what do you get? -1.1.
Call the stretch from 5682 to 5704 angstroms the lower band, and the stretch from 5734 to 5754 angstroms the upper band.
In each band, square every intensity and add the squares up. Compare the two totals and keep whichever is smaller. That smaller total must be 1996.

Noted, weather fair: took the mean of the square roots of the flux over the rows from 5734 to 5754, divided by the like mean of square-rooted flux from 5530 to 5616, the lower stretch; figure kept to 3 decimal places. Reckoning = 0.986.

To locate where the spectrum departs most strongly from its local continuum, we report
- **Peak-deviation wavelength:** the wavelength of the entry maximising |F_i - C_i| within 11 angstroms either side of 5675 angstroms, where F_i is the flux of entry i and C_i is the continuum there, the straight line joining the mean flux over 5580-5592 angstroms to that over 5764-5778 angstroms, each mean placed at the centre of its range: 5669 angstroms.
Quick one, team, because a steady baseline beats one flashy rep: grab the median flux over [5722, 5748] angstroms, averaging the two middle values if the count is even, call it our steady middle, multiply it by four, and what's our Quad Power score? 67.7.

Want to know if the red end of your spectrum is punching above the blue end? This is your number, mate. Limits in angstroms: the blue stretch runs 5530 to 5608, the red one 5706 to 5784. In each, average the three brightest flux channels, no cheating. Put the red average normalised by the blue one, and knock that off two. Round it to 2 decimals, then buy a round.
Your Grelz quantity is 1.03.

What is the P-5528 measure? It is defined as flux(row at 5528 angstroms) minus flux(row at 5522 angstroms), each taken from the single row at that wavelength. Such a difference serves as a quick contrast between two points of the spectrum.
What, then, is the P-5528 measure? -0.11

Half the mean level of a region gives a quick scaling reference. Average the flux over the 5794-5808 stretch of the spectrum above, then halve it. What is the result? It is 8.50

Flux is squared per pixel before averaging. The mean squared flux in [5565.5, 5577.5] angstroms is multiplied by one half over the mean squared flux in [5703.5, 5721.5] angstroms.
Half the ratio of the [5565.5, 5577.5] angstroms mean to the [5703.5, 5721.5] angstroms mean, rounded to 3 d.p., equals 0.534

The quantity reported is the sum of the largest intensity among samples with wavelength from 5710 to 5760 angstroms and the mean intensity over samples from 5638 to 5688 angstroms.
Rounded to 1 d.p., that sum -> 34.2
